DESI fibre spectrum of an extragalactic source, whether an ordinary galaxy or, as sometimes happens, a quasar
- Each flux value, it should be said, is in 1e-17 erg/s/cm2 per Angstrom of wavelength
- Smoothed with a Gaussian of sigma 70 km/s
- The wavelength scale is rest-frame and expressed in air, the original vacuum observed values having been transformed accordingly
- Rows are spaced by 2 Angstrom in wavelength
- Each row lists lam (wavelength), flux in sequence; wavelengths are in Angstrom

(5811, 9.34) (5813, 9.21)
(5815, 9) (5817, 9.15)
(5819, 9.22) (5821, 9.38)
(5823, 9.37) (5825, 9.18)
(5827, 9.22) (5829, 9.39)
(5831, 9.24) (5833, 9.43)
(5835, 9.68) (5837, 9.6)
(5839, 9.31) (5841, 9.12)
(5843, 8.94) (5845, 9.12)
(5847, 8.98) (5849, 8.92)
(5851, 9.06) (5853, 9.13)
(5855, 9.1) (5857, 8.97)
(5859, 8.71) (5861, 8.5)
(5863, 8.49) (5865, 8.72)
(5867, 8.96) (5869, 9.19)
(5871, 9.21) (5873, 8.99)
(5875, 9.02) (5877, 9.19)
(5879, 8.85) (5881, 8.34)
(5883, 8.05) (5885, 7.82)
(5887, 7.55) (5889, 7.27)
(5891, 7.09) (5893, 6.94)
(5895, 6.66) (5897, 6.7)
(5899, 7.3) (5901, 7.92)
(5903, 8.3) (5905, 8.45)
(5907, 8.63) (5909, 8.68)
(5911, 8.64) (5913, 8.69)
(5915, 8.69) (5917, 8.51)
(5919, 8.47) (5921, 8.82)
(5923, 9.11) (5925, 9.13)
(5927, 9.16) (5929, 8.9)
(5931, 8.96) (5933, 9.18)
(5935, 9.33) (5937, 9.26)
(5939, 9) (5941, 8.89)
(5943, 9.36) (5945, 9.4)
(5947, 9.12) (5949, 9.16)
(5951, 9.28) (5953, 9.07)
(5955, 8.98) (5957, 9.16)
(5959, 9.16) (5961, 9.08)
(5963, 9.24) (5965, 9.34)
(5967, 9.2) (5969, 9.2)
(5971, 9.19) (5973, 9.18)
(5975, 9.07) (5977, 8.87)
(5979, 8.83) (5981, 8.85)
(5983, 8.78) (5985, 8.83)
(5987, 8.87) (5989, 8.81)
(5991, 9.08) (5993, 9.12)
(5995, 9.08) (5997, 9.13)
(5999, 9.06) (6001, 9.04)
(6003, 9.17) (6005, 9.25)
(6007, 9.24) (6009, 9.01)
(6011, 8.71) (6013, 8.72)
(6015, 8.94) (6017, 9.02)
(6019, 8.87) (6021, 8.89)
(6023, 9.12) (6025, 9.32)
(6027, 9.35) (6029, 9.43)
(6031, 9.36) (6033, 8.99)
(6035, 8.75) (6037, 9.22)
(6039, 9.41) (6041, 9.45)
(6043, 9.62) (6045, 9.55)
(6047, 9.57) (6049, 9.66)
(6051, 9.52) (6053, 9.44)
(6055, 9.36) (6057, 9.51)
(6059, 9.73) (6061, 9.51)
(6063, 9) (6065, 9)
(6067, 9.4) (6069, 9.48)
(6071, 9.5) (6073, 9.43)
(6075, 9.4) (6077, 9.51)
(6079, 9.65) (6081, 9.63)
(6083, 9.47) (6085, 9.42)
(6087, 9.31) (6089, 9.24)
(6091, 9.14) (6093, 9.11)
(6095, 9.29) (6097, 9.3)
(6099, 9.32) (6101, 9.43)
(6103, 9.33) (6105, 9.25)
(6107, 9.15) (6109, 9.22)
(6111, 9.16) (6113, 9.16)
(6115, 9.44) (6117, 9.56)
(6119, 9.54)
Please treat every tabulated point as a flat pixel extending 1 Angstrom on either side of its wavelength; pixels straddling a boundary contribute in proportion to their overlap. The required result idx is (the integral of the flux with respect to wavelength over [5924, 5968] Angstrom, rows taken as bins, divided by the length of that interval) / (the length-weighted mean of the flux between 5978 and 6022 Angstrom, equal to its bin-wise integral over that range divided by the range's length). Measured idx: 1.02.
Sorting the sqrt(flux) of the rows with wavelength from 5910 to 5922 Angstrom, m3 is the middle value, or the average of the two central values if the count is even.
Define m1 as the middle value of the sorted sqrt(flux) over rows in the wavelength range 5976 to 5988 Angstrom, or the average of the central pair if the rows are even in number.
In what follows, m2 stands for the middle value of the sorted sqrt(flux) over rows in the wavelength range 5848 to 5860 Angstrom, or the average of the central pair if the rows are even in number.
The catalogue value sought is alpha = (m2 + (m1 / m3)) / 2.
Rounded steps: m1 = 2.97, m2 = 3.00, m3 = 2.94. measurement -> 2.01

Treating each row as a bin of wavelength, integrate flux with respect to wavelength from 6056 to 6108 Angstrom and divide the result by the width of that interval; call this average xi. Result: 9.37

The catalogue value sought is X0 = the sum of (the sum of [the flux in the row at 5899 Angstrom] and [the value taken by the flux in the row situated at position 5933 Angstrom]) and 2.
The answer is 18.5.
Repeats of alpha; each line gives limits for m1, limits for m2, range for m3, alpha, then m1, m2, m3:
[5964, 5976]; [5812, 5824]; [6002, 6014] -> 2.02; 3.03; 3.04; 3.01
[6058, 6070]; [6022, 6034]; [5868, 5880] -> 2.04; 3.07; 3.06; 3.02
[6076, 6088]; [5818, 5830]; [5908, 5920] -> 2.05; 3.08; 3.05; 2.94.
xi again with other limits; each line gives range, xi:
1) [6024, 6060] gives 9.40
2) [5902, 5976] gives 9.00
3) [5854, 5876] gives 8.90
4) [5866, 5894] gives 8.32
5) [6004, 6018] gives 8.98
